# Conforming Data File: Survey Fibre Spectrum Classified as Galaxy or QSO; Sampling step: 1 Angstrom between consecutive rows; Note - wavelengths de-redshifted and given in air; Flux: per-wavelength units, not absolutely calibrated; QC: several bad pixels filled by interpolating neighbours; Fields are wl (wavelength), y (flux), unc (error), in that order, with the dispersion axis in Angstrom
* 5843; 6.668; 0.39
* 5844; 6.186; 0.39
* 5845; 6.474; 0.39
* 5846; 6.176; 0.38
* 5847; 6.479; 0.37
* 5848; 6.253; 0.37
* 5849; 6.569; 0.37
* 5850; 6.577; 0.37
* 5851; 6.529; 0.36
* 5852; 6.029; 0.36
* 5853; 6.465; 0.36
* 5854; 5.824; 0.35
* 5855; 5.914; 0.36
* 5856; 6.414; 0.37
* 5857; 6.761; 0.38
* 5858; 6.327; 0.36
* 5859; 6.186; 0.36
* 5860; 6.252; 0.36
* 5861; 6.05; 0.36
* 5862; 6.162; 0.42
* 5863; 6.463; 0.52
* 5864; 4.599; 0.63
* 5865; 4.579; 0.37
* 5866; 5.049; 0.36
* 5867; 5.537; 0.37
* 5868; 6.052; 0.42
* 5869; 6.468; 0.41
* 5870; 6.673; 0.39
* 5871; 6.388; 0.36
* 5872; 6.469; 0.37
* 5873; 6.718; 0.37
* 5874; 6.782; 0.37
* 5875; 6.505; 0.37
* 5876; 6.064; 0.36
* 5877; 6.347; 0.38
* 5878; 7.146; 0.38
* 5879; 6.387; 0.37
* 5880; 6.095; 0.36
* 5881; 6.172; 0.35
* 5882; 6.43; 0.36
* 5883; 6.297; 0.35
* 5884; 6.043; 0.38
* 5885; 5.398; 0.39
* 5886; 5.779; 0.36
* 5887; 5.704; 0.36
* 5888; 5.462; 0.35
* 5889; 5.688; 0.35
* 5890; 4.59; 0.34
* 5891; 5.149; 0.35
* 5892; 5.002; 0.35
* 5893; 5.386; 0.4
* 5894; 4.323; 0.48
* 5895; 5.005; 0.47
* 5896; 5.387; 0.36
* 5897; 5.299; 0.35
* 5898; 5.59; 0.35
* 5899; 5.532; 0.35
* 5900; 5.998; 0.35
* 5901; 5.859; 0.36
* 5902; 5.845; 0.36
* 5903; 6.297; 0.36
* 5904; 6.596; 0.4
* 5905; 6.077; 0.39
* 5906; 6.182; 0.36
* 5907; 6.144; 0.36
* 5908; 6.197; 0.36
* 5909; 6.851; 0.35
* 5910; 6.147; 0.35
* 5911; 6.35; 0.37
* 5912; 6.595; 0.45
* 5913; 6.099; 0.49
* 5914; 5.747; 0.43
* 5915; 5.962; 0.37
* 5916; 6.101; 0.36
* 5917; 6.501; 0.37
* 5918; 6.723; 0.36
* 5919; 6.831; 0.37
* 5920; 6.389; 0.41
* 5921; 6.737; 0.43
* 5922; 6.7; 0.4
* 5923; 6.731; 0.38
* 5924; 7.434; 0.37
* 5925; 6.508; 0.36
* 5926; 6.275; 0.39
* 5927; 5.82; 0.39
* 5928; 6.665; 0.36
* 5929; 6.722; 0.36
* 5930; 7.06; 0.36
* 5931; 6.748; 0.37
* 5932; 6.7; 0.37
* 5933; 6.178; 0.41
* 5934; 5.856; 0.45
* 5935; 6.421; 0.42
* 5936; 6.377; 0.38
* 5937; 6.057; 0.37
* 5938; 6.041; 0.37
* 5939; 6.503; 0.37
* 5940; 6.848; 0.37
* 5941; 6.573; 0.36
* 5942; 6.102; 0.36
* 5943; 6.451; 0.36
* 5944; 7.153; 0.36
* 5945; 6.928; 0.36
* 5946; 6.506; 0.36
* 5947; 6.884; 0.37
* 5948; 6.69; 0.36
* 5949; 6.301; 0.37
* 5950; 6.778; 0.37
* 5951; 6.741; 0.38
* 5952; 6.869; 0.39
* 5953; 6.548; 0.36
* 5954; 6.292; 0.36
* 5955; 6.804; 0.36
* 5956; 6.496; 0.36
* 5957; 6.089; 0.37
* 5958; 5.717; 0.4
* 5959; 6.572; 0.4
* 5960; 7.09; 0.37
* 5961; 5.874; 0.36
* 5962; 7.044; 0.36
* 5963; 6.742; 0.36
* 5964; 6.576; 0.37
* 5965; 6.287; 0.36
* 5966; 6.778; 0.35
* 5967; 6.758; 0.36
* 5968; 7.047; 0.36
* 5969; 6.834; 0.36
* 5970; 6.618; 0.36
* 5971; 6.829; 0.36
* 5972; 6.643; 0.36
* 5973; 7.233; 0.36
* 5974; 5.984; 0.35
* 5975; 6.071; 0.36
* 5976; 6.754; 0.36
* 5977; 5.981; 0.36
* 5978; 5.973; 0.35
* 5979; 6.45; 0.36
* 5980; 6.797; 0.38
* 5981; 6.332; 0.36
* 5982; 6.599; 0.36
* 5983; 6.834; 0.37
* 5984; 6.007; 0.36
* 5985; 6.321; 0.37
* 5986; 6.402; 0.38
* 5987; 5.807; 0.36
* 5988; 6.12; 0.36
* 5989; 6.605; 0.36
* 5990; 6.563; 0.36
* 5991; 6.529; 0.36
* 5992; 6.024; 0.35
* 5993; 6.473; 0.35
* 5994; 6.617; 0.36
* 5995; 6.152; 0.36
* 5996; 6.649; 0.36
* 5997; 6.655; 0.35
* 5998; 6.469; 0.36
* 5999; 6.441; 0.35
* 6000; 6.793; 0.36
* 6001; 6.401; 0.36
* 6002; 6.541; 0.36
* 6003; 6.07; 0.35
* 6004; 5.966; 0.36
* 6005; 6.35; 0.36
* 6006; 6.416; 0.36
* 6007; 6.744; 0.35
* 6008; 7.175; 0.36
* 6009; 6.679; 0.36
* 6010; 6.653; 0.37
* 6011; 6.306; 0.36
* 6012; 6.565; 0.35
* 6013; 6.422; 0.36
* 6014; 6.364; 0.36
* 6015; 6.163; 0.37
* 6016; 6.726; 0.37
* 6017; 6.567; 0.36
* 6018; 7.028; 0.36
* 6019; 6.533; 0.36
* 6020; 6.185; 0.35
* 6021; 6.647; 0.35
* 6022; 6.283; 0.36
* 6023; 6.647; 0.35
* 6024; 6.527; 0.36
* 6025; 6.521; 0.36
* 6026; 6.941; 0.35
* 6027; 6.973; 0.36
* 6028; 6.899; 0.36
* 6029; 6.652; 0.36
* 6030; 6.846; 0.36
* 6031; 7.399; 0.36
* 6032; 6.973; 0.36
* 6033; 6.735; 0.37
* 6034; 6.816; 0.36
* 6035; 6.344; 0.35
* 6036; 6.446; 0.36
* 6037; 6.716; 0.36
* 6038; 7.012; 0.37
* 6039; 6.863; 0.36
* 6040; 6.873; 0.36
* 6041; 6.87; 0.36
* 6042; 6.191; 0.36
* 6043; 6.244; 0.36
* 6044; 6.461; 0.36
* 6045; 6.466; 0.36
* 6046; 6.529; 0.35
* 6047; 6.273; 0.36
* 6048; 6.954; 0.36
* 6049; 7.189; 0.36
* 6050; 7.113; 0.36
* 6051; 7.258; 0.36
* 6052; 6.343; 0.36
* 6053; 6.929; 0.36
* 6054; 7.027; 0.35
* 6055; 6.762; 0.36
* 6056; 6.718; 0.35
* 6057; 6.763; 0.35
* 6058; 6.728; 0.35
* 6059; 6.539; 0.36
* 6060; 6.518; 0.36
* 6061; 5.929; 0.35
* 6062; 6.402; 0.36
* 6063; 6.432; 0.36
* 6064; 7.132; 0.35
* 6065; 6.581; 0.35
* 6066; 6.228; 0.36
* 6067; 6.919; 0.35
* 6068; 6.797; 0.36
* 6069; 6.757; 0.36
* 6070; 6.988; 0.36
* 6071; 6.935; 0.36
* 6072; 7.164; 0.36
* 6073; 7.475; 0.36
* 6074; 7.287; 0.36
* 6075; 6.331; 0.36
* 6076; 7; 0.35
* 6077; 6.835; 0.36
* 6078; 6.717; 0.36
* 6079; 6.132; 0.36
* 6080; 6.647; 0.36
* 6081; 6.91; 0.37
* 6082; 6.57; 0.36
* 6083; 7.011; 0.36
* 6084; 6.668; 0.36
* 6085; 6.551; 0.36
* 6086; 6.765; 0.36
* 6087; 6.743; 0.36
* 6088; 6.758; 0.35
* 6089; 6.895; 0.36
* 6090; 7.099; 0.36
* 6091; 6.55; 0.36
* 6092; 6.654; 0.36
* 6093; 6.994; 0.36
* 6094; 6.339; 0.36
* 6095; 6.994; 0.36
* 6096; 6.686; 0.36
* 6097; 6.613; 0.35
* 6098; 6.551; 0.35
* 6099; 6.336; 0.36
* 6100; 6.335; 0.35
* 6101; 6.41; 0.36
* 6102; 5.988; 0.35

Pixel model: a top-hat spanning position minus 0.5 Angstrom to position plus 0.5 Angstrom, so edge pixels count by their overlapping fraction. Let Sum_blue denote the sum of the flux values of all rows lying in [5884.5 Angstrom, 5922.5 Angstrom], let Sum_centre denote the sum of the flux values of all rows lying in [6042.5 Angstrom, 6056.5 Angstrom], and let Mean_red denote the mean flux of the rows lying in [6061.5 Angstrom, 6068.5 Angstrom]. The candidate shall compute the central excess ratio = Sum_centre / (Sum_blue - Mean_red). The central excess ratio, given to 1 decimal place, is 0.4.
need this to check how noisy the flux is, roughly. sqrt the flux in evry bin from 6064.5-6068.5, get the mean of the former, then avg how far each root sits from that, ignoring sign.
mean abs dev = 0.044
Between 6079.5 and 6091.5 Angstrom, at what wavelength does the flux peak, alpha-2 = 6090 Angstrom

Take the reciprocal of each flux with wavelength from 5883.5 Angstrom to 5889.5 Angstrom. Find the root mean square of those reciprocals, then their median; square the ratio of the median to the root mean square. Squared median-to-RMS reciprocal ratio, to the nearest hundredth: 0.99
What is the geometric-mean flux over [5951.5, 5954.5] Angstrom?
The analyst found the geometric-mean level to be 6.57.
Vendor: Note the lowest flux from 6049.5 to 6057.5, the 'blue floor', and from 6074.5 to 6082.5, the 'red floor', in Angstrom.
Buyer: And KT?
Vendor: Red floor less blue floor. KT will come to -0.21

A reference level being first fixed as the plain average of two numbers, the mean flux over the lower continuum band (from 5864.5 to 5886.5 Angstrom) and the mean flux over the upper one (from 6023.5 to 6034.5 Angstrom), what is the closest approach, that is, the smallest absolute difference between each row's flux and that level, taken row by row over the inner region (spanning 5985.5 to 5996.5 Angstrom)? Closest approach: 0.026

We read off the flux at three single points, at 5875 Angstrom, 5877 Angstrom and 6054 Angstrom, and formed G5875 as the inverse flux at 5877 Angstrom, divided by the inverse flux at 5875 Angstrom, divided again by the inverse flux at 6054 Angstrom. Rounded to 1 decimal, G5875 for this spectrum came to 7.2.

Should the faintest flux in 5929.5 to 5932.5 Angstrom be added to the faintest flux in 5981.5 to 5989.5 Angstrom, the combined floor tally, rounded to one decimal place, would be 12.5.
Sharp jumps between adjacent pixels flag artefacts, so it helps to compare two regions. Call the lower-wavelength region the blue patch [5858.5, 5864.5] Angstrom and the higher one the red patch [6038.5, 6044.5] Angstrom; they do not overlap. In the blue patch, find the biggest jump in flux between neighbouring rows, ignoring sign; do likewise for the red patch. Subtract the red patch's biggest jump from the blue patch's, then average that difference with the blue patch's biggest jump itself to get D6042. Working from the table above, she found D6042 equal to 1.5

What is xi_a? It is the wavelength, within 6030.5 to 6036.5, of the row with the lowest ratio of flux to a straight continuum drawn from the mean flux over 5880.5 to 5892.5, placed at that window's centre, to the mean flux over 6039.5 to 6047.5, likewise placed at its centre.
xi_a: 6035 Angstrom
